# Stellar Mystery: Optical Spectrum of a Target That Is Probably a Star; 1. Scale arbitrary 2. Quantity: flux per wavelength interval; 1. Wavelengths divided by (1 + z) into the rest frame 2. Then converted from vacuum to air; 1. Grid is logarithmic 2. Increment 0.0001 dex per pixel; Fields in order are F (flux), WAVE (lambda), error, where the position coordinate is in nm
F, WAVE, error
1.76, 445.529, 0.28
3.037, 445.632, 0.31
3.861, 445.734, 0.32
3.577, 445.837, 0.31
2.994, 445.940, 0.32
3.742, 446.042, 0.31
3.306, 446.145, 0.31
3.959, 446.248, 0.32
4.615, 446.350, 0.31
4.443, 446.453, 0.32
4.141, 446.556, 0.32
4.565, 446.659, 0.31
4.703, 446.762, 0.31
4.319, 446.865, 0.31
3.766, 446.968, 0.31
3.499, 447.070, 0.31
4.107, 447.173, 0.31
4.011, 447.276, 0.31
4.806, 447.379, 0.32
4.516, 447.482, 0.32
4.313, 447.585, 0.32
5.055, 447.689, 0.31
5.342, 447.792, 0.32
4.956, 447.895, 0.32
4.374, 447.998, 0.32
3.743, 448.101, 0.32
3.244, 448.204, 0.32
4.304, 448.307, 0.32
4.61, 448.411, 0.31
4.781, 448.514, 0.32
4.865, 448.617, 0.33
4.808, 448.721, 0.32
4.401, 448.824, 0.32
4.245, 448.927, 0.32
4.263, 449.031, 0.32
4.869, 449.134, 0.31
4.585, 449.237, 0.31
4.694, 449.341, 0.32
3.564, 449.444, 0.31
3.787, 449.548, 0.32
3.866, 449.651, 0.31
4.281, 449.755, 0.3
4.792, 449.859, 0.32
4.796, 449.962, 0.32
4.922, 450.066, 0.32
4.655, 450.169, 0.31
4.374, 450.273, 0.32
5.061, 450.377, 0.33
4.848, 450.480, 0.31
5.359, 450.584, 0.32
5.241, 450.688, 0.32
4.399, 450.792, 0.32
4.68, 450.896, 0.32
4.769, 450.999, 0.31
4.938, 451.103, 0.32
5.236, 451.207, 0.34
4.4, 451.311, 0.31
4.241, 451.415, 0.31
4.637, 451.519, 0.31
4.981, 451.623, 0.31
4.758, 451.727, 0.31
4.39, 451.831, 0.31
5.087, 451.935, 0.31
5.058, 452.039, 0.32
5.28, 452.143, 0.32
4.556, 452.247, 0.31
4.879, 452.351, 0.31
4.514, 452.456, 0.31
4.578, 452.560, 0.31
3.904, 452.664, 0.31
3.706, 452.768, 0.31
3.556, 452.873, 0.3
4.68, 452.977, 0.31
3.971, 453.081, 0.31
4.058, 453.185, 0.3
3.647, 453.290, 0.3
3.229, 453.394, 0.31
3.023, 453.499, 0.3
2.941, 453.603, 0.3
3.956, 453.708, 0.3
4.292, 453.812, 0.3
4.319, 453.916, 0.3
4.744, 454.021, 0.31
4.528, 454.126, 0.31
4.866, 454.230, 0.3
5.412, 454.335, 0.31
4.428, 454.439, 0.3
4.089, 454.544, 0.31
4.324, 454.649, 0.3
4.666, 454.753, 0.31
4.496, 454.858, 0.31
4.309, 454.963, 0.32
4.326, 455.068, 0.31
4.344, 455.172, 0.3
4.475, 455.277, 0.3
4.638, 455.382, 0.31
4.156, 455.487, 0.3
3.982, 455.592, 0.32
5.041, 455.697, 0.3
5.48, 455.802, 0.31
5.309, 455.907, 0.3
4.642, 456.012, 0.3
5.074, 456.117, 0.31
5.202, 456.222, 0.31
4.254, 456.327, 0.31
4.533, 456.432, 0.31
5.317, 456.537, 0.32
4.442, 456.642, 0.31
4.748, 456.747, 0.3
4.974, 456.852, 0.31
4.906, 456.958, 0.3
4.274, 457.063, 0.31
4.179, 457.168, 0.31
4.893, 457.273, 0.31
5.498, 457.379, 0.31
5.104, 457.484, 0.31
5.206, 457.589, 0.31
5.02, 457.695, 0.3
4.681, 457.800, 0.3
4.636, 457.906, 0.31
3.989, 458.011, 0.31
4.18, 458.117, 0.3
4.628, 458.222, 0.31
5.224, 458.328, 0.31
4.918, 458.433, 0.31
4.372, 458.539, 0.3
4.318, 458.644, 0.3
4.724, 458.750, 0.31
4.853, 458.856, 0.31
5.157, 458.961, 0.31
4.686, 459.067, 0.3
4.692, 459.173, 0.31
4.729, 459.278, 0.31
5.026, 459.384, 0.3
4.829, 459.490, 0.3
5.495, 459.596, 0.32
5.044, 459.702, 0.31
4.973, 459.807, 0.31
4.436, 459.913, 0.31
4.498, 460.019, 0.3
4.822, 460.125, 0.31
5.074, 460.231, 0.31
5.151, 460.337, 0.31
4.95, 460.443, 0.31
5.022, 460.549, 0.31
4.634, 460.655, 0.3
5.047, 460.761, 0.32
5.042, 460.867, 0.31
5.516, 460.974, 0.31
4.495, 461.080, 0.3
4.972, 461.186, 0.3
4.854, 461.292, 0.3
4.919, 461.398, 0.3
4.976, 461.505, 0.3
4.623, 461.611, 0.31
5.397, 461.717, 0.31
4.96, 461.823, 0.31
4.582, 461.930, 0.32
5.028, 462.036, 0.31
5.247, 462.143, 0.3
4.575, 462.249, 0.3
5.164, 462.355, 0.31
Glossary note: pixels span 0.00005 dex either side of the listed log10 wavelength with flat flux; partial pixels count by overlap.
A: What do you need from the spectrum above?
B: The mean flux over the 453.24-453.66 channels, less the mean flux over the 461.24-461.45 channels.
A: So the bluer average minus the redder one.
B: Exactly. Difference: -1.68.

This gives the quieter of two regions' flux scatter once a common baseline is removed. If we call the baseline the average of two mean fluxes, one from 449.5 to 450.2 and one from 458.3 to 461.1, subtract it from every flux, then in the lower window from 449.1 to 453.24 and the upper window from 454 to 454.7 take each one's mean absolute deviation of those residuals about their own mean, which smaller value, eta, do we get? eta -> 0.33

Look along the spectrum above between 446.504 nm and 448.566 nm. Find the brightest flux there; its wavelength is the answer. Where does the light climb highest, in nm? 447.792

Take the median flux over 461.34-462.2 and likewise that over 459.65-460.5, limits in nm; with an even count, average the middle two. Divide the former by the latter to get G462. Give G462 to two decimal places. 1.00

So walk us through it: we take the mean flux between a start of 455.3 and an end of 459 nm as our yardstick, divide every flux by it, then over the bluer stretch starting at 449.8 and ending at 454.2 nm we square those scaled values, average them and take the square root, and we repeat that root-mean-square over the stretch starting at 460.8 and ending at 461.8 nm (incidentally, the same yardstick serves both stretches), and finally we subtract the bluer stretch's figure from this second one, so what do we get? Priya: 0.10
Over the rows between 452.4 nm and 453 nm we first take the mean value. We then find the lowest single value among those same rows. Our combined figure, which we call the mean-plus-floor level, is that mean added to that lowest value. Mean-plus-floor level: 7.7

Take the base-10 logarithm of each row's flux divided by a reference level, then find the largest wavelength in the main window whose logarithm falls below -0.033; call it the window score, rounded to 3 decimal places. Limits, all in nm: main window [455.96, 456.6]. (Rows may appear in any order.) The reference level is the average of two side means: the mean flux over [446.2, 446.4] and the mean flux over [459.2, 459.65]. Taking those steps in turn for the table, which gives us 456.327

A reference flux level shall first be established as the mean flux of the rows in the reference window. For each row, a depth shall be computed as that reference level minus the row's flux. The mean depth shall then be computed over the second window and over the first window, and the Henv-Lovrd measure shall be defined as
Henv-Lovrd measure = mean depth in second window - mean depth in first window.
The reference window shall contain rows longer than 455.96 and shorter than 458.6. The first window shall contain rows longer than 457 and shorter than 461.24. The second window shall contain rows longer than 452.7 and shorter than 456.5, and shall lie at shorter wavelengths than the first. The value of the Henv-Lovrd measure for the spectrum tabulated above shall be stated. 0.5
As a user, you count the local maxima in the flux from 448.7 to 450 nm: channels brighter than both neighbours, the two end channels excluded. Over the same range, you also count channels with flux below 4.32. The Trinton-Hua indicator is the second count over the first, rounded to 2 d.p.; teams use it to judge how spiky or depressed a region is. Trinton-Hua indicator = 3.00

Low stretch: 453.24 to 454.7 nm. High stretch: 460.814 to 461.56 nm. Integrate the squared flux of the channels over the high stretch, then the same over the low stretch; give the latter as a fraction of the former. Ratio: 1.4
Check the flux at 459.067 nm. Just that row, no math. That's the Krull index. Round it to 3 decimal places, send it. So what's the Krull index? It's 4.686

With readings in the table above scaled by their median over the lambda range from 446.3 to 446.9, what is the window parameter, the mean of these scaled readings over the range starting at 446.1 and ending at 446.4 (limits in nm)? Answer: 0.88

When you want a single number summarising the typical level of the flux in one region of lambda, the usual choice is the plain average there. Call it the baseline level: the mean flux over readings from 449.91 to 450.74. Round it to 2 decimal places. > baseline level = 4.91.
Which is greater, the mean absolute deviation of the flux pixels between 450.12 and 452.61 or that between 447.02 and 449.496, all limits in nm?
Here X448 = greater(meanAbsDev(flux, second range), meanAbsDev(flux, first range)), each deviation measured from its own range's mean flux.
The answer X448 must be 0.41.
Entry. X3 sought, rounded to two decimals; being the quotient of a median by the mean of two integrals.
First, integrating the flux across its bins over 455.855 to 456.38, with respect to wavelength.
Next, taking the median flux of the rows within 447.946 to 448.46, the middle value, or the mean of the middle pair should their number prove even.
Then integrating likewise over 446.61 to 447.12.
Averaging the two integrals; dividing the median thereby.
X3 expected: 1.83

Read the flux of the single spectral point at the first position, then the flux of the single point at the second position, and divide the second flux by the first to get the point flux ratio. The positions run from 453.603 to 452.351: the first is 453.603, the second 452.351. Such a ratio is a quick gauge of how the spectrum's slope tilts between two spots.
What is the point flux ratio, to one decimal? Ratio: 1.7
